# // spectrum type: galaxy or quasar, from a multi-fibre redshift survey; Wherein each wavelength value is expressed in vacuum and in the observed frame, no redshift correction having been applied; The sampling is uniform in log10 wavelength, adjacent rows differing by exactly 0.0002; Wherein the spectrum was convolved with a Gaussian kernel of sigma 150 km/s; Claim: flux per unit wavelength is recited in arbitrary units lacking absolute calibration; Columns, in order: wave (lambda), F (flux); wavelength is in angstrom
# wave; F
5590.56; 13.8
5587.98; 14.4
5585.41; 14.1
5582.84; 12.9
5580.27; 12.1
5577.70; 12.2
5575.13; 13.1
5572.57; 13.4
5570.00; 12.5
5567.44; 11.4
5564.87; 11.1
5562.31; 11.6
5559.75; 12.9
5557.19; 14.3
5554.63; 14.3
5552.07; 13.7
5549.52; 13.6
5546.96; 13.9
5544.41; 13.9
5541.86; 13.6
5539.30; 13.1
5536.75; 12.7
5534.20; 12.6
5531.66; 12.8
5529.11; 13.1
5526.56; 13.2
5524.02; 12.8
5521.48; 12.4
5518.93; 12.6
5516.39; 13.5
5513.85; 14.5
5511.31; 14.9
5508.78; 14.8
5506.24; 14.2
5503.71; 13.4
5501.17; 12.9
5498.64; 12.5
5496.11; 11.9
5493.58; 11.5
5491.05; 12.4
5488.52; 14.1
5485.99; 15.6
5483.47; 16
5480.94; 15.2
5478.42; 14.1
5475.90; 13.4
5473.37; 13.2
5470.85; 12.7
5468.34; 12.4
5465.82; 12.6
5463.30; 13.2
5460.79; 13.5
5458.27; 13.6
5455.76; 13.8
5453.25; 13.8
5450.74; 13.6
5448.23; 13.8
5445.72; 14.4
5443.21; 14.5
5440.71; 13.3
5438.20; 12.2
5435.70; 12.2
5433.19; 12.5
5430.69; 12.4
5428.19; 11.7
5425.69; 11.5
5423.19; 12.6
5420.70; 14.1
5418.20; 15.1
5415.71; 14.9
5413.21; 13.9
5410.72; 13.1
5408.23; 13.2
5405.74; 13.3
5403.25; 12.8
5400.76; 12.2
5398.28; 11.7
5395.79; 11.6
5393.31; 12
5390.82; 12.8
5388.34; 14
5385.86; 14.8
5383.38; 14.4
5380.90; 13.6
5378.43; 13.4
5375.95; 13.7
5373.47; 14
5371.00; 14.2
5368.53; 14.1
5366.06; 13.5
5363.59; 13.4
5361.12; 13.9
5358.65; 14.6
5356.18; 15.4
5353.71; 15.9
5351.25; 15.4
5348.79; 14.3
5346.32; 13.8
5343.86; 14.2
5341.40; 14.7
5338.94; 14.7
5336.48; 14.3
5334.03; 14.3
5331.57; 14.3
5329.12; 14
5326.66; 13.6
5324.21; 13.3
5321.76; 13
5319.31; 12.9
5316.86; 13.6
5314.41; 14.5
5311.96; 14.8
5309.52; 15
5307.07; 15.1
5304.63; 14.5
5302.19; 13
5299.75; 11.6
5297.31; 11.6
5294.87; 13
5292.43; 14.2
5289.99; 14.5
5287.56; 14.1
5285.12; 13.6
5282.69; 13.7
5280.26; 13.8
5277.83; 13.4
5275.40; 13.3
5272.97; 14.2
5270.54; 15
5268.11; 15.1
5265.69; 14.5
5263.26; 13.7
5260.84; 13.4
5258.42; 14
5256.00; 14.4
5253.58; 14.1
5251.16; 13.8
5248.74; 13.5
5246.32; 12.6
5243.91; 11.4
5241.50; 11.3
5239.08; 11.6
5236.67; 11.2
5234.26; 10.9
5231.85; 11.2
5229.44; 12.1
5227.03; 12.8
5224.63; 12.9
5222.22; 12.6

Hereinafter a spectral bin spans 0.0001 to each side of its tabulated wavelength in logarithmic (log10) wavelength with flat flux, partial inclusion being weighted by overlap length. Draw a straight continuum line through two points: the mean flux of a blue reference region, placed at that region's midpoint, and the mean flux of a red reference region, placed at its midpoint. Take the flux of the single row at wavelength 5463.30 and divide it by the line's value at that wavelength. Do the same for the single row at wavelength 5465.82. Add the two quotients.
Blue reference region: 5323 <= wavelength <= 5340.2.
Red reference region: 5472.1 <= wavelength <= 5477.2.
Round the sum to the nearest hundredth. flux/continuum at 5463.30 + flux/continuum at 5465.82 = 1.93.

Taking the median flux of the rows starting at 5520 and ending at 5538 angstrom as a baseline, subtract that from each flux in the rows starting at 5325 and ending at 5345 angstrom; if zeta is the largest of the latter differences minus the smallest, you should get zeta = 1.1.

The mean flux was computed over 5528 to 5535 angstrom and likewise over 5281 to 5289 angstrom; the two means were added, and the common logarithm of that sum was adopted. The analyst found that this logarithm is 1.43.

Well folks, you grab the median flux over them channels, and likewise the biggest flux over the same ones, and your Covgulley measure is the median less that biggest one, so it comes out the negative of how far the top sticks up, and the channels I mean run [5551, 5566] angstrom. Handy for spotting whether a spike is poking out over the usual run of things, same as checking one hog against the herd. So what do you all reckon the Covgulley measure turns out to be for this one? -1.0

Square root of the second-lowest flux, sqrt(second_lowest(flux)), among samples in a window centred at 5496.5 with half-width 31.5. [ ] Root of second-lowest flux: 3.45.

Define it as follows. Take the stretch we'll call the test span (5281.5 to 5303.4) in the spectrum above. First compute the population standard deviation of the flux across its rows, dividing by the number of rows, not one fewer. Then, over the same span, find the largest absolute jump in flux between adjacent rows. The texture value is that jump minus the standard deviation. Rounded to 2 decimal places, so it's 0.40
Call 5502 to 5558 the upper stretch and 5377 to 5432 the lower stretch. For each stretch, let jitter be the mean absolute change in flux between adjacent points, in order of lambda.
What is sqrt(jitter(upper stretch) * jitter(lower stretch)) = 0.48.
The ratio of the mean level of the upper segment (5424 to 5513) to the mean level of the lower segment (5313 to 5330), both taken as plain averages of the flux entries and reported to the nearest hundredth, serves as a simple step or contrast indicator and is 0.99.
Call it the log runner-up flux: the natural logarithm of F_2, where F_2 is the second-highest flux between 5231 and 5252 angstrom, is 2.60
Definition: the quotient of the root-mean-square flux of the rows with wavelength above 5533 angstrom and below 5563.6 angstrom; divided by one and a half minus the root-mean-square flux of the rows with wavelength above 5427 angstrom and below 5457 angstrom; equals -1.14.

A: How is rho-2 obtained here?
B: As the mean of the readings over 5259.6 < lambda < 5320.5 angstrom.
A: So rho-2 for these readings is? 13.8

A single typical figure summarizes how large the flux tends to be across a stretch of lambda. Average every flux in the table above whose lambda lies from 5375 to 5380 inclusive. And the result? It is 13.6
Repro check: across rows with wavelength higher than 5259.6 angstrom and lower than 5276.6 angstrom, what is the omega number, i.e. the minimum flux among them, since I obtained 13.3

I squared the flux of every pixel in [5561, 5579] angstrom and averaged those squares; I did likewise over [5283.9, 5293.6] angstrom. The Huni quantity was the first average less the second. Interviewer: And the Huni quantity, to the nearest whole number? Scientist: -50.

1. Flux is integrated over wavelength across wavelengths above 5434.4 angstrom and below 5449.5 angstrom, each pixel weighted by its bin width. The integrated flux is 202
